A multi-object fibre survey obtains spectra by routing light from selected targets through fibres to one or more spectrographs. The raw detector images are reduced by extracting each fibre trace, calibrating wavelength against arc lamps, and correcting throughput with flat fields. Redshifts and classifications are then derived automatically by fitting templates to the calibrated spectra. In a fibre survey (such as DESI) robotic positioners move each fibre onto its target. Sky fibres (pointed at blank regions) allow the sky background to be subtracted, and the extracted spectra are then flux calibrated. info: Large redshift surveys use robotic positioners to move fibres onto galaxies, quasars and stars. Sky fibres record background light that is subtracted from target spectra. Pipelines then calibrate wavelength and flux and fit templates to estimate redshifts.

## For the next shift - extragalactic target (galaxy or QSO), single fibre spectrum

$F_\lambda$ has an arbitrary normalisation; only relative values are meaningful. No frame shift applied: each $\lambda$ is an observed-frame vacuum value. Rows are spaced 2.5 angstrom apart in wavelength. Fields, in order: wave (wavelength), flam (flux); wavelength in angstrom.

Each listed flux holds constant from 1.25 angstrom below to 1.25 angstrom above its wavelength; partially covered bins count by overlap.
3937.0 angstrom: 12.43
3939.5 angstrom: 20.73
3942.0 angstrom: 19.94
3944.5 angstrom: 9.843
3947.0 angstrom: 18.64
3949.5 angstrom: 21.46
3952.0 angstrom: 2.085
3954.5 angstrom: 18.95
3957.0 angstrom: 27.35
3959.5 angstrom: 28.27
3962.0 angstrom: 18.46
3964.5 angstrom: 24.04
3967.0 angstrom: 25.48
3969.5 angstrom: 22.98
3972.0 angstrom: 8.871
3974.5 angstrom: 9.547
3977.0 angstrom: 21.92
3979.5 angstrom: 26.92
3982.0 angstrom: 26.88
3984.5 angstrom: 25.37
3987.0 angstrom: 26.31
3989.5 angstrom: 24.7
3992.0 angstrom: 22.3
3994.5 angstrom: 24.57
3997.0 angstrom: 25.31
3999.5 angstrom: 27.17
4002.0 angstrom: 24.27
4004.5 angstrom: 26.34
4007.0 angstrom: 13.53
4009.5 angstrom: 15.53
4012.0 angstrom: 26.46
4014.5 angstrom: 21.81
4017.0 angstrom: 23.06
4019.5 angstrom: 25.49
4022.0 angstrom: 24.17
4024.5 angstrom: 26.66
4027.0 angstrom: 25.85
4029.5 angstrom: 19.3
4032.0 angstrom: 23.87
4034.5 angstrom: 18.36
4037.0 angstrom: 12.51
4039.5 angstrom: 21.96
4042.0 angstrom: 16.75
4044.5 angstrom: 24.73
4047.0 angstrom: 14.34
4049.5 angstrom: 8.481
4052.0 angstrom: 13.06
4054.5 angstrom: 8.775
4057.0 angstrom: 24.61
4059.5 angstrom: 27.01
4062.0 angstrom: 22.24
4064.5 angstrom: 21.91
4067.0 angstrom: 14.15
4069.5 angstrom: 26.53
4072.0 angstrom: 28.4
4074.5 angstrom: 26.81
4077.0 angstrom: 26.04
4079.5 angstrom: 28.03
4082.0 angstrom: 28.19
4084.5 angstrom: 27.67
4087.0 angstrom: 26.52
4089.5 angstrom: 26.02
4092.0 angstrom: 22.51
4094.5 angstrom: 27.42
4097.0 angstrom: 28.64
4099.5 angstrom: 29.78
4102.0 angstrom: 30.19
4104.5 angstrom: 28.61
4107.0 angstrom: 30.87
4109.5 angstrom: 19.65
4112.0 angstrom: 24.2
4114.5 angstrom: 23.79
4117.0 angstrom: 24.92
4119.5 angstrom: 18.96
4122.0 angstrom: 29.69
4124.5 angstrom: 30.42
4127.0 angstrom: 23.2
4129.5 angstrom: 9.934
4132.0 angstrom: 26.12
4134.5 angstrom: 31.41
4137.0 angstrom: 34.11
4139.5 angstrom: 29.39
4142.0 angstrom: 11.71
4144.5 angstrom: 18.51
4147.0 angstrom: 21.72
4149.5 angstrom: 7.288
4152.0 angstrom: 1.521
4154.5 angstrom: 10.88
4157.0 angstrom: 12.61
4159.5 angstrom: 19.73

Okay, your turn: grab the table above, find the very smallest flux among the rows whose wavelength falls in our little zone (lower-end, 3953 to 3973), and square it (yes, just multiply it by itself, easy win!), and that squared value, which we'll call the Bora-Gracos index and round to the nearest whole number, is 79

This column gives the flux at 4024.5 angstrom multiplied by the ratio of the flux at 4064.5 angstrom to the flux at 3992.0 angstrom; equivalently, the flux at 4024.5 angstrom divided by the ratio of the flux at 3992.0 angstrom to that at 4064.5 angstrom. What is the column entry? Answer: 26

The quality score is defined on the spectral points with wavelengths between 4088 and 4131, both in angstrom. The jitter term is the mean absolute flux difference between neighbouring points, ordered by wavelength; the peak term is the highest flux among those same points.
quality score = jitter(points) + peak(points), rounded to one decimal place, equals 35.3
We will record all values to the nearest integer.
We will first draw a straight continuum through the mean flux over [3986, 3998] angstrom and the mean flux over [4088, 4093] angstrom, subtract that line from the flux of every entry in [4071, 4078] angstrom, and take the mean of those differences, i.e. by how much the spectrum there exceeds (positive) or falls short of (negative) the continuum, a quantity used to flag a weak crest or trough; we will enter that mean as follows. 3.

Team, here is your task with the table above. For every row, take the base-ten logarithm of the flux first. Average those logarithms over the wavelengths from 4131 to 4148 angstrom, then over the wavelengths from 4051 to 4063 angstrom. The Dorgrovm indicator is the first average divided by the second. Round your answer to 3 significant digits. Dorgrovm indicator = 1.10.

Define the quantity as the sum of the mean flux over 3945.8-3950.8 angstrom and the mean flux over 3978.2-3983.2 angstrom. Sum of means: 47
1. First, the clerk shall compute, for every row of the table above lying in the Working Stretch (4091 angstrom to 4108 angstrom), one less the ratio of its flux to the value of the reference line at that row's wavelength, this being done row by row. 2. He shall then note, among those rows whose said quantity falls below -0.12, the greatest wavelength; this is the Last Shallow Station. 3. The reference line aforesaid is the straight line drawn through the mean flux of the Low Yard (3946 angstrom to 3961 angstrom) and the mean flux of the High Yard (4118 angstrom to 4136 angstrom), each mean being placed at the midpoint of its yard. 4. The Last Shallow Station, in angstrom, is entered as 4107.0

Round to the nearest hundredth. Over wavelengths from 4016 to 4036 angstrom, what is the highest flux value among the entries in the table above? 26.66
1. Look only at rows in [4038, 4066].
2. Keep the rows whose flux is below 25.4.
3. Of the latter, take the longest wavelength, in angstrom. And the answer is 4064.5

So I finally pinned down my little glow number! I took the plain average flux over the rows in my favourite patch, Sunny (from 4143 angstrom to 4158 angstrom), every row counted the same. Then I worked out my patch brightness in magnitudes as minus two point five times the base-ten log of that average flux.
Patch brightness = -2.7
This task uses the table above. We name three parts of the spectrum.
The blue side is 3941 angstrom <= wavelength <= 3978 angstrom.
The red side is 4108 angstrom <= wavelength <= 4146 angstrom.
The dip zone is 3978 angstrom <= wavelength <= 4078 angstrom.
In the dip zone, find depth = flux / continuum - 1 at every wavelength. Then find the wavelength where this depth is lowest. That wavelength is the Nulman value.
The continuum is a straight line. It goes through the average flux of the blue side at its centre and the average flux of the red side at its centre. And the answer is 4049.5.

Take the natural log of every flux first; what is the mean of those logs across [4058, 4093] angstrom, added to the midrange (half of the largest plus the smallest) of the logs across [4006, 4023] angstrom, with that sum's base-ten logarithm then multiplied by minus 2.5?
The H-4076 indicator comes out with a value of -1.97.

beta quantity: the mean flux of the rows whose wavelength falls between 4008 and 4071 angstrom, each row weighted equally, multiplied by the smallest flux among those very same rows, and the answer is 172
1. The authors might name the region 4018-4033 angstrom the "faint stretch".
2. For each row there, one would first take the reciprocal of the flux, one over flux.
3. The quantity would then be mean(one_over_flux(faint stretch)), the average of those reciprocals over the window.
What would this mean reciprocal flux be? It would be 0.042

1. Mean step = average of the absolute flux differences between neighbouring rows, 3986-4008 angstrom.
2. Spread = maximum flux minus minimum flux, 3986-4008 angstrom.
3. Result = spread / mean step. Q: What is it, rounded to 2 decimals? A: 4.09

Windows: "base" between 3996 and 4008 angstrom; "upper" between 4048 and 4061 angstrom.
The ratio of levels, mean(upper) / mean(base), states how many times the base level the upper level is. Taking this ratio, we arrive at 0.70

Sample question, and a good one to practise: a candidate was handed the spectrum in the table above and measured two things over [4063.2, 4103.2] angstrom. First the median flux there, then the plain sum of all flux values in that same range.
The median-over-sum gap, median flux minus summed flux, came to -392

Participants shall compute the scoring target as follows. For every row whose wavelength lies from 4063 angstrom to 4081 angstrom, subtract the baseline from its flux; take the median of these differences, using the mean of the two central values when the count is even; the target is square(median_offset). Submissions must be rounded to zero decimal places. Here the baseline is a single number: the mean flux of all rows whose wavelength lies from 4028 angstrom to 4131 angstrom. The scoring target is 13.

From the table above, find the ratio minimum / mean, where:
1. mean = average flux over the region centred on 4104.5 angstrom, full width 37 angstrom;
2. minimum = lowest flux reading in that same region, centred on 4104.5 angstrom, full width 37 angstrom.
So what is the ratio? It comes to 0.73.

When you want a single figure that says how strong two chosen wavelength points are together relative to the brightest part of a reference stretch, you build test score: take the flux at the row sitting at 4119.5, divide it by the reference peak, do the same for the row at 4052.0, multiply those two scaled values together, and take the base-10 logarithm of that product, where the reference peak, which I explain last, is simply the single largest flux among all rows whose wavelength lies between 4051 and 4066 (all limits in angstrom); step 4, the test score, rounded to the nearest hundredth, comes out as -0.47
